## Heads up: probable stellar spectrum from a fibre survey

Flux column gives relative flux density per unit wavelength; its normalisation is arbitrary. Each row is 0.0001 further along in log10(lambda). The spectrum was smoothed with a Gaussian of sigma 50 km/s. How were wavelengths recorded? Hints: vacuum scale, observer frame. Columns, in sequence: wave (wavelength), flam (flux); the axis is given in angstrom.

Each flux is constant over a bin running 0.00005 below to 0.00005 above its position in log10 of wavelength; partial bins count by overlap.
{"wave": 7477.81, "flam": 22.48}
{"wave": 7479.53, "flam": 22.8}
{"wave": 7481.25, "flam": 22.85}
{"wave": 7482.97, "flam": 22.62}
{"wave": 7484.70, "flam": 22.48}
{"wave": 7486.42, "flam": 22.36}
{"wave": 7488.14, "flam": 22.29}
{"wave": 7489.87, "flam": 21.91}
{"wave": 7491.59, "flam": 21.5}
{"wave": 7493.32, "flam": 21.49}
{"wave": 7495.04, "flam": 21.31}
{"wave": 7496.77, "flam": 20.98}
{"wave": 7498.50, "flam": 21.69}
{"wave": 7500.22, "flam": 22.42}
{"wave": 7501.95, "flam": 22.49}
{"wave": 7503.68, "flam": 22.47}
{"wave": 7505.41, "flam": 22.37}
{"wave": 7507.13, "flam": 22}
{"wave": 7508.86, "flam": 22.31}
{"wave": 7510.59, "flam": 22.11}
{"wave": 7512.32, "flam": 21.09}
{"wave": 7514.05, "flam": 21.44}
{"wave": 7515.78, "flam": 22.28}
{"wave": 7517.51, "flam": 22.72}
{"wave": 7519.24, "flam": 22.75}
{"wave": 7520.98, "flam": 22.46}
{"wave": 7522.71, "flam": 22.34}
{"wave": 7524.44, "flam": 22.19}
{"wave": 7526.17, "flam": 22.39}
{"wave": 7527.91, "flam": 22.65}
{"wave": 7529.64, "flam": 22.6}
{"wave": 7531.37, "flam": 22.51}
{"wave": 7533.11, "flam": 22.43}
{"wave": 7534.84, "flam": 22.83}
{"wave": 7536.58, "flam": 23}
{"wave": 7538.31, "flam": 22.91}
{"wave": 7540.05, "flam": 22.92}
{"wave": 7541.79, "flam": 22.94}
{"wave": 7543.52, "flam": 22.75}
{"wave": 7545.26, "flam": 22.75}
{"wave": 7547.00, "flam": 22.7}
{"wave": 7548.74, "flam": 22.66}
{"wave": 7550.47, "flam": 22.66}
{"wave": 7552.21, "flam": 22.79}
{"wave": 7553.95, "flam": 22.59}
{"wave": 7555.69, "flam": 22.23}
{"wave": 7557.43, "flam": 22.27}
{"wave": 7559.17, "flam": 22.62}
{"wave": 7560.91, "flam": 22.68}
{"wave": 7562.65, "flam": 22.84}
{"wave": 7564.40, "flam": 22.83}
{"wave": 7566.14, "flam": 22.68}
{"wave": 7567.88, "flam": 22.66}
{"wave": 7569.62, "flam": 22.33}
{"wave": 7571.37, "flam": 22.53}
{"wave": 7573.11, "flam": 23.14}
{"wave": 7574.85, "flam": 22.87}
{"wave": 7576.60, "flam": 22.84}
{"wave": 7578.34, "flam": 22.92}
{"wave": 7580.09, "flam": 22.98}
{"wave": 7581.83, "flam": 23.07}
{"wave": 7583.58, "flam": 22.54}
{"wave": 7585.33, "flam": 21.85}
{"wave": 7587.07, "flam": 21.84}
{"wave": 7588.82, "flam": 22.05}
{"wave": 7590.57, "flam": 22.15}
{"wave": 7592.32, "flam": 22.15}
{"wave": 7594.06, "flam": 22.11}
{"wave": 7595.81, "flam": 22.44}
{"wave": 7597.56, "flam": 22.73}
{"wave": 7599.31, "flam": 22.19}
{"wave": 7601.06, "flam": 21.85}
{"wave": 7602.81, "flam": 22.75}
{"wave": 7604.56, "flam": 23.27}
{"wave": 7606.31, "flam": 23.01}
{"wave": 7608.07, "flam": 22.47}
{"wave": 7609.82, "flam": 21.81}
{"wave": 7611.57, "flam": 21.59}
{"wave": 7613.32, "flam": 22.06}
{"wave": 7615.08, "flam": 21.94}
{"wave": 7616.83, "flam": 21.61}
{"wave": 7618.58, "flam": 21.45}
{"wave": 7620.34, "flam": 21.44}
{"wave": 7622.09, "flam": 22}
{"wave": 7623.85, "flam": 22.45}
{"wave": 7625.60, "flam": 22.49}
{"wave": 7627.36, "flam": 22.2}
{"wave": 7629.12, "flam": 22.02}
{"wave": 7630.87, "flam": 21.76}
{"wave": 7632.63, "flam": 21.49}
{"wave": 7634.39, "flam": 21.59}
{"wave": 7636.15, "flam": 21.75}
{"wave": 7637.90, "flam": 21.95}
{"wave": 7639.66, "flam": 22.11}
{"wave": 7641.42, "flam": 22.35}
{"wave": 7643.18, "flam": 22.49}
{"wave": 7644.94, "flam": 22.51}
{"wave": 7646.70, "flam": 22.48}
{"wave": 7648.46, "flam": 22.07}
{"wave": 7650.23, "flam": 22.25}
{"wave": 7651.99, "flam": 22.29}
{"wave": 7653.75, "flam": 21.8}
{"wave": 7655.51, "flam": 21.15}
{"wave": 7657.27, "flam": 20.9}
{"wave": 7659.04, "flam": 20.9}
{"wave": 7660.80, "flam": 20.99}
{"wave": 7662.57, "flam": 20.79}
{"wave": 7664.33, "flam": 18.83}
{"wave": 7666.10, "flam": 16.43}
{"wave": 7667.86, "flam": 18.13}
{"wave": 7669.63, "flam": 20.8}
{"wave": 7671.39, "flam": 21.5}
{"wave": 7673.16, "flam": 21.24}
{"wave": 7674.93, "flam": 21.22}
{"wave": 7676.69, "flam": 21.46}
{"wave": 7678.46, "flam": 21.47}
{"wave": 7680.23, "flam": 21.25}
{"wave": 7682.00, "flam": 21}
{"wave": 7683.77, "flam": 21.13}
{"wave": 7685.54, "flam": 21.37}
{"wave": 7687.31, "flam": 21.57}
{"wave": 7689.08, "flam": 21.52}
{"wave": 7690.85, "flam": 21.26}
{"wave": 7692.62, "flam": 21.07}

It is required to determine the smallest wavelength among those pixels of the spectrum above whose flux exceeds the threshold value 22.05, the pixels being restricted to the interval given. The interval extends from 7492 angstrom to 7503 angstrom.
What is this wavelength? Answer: 7500.22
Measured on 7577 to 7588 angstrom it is 7578.34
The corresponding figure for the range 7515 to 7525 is 7515.78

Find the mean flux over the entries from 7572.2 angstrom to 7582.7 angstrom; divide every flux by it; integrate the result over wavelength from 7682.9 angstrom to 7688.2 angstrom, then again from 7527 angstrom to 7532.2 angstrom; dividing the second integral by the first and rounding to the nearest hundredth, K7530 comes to 1.04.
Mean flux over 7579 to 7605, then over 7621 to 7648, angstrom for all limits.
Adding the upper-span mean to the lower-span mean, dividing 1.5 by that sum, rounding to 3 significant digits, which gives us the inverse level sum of 0.0337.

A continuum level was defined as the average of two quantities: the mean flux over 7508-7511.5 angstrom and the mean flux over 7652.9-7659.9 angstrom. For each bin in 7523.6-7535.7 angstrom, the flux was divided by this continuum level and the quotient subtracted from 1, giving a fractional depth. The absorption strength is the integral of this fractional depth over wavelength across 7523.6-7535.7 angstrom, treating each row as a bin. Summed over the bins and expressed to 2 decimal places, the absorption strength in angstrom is -0.46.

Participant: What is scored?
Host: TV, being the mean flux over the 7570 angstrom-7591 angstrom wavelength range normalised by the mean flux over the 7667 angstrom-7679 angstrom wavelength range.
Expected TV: 1.08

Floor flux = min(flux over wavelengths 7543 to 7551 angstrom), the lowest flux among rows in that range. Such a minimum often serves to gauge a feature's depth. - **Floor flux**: 22.66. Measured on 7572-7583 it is 22.84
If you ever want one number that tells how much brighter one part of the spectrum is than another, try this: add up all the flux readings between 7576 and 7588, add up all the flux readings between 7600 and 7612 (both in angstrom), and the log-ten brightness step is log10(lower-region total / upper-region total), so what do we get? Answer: 0.004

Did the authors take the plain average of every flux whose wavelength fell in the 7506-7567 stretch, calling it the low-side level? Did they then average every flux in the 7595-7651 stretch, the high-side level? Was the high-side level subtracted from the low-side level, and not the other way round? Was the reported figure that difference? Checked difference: 0.37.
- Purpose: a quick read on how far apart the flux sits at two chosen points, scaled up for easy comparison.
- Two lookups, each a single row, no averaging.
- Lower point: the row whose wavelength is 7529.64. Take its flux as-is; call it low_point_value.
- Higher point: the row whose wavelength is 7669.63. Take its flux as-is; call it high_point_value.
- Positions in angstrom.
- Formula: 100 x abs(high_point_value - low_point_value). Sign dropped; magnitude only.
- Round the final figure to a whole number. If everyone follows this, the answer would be 180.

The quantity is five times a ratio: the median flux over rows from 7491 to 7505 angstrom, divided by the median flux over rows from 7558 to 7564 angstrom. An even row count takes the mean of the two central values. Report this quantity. 4.76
